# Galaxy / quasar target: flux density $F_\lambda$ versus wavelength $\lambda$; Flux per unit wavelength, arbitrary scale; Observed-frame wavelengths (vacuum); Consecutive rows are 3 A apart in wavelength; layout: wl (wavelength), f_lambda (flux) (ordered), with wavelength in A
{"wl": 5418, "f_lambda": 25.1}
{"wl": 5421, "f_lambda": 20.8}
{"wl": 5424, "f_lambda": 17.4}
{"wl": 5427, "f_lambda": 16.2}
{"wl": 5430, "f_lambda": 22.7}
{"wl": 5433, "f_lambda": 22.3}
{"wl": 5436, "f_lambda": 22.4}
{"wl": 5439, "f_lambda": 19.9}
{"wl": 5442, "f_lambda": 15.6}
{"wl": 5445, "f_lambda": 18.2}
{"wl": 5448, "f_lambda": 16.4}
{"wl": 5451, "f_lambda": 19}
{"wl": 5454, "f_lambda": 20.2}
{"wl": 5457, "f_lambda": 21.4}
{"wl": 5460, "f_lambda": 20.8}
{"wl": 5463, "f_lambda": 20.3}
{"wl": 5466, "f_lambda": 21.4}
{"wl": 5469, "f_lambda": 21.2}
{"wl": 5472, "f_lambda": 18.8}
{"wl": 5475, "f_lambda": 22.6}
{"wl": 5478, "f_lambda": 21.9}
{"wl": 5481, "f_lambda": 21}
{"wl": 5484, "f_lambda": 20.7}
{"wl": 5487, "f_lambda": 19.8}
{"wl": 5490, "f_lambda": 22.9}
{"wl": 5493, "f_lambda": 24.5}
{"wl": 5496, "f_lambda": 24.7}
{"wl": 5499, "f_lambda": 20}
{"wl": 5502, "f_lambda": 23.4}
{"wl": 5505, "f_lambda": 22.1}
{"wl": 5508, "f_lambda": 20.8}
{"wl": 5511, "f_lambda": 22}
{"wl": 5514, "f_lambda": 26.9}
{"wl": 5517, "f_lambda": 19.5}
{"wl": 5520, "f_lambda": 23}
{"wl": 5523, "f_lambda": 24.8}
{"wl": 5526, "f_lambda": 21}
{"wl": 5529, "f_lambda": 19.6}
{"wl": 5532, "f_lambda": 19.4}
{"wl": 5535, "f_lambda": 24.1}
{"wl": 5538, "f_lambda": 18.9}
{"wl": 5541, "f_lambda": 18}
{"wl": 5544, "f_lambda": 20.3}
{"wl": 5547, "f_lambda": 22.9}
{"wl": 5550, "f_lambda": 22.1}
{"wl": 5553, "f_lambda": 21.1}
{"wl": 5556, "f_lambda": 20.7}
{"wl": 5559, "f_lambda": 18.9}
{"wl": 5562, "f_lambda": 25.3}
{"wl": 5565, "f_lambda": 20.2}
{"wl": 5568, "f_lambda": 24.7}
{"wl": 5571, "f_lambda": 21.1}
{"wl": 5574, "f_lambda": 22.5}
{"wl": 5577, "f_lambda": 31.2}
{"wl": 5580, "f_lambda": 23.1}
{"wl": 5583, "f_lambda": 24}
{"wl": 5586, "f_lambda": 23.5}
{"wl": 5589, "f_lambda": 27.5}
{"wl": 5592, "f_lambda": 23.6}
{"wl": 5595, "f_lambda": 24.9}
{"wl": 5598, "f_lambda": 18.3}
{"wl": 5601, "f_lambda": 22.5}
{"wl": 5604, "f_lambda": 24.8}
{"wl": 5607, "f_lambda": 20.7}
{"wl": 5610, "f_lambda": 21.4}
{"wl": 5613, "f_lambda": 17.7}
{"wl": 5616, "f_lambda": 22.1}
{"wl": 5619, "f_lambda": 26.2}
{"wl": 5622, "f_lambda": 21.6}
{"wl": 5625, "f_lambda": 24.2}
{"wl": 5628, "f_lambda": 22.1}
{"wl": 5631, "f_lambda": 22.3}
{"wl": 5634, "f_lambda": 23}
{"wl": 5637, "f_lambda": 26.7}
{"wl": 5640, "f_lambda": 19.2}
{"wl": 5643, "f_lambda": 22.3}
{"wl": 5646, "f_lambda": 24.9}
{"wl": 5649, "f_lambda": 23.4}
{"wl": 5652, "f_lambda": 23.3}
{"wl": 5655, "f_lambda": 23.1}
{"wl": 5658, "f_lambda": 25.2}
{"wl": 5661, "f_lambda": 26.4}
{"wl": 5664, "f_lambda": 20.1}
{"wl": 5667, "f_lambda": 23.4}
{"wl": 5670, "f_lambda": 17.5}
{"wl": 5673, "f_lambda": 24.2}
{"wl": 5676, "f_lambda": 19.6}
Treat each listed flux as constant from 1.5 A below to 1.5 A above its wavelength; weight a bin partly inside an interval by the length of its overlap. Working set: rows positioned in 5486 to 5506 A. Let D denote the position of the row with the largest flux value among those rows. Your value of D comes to 5496 A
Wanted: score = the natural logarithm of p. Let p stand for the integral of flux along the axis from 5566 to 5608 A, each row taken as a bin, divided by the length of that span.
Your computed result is 3.17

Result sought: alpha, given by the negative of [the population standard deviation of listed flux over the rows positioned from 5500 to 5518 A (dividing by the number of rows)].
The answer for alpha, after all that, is -2.33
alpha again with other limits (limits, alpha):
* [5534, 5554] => -2.01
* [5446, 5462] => -1.77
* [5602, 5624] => -2.57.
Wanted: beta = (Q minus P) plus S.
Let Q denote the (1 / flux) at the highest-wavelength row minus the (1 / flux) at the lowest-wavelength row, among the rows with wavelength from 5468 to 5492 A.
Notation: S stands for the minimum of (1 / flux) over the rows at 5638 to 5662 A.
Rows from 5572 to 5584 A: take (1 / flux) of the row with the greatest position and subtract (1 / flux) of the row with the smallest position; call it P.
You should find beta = 0.037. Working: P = -0.003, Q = -0.004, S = 0.0379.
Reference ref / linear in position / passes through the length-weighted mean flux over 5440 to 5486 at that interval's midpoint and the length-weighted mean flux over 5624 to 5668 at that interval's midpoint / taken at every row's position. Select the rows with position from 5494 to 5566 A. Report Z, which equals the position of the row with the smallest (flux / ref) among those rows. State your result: 5541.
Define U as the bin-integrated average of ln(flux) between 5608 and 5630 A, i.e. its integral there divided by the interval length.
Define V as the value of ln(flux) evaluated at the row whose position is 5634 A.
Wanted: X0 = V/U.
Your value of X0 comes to 1.01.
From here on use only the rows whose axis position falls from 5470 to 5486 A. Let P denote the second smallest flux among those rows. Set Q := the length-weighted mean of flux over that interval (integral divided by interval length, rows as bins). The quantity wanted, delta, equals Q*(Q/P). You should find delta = 21.2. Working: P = 20.7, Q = 21.0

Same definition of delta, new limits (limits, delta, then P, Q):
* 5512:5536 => 25.4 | 19.5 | 22.2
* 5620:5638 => 24.6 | 22.1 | 23.3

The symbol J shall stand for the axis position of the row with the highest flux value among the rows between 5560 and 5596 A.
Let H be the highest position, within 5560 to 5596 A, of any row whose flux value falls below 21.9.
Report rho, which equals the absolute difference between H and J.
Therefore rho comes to 6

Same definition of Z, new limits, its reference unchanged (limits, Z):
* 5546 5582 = 5559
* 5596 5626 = 5613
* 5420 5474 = 5442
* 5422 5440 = 5427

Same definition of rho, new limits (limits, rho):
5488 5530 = 15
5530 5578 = 6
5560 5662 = 63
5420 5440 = 9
